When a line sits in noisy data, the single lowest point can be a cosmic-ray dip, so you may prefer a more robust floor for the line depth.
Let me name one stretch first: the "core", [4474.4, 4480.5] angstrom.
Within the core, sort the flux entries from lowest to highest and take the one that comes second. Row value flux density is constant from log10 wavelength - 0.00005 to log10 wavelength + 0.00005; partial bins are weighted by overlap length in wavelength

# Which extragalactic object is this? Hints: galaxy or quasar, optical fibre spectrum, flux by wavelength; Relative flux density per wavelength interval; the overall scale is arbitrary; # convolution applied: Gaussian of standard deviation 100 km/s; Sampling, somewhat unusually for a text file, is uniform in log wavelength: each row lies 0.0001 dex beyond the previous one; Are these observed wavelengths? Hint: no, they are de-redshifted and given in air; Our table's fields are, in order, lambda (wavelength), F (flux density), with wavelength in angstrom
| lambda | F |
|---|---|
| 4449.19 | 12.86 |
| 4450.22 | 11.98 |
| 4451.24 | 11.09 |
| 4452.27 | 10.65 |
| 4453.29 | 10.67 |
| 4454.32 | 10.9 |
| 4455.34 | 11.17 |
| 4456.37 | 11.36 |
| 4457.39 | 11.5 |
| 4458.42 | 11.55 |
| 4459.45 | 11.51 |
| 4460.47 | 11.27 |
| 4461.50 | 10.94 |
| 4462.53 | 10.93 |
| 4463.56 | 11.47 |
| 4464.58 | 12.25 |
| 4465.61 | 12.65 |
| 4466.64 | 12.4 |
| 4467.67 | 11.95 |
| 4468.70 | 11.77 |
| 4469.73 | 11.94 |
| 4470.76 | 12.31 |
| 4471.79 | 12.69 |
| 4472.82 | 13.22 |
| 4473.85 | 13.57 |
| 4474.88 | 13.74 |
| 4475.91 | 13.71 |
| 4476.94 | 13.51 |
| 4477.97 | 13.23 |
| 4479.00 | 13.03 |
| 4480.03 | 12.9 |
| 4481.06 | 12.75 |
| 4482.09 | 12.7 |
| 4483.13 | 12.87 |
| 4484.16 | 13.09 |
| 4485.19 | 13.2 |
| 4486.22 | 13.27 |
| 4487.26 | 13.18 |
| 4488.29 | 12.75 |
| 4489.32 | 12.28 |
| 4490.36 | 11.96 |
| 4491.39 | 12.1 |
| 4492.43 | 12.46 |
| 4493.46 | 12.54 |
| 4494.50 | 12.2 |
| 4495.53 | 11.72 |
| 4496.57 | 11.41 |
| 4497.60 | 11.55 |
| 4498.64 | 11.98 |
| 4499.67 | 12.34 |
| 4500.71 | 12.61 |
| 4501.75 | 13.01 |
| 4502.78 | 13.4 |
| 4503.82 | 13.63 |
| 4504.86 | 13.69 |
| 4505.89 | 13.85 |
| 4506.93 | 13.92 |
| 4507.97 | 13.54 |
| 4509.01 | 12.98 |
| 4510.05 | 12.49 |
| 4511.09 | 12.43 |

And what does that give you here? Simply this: 13.03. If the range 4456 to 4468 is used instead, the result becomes 10.94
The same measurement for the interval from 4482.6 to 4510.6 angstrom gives 11.55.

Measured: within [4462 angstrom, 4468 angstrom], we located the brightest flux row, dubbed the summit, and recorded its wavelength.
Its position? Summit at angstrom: 4465.61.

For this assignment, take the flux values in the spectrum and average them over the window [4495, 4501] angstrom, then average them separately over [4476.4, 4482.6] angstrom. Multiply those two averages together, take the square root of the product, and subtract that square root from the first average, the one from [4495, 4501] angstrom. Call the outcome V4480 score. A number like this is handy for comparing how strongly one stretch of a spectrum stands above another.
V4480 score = -0.5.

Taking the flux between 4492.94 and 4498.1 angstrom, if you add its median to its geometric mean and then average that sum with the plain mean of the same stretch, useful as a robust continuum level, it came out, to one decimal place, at 17.7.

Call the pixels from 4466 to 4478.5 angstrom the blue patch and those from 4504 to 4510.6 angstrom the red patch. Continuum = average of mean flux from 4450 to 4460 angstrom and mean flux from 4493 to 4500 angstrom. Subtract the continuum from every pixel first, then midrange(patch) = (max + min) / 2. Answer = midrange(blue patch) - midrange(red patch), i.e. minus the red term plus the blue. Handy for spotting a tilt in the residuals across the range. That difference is -0.45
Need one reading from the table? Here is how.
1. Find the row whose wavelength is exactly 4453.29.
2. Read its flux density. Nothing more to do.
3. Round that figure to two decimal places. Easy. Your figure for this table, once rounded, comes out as 10.67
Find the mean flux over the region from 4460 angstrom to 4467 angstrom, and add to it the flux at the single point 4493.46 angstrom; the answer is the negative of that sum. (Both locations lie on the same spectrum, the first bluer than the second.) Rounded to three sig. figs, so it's -24.2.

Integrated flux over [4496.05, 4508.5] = 161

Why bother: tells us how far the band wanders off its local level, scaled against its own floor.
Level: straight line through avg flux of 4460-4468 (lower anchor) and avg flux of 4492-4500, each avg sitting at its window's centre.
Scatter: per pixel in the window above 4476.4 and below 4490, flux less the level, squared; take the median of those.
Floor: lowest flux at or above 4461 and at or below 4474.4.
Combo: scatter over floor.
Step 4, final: 0.12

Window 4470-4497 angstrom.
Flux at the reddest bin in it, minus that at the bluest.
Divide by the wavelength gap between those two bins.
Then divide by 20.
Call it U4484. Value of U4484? -0.002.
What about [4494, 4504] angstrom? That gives 0.008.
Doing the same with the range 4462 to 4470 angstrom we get 0.007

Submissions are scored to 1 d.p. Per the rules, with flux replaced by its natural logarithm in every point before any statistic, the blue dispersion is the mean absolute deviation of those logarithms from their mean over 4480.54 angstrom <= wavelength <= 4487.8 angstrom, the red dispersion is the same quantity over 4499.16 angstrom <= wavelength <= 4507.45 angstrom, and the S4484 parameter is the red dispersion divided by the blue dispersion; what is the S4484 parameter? 2.4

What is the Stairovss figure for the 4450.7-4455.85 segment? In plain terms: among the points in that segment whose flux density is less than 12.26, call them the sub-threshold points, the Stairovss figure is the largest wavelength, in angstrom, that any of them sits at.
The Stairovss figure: 4455.34 angstrom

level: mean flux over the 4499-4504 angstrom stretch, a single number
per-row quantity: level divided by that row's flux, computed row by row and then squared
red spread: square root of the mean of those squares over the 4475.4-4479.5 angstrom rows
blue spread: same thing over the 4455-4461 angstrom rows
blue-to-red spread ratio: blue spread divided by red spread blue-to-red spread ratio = 1.173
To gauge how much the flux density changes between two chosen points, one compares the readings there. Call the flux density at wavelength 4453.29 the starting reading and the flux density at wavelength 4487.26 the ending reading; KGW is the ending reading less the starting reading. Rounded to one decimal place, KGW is 2.5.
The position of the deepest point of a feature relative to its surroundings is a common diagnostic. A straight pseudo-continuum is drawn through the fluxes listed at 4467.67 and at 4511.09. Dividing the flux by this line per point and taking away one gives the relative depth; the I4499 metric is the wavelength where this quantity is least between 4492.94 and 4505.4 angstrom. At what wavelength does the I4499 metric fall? 4496.57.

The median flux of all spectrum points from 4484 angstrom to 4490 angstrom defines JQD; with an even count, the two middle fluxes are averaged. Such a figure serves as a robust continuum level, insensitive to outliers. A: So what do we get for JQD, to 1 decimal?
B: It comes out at 13.1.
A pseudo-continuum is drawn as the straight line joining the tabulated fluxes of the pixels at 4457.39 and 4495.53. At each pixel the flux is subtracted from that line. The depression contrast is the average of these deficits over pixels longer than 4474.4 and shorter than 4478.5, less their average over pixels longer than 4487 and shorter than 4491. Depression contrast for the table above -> -1.1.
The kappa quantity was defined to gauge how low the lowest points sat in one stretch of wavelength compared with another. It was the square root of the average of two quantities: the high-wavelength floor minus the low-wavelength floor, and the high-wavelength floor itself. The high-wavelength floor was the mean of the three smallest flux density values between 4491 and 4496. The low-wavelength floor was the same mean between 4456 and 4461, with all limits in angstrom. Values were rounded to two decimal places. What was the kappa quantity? 2.51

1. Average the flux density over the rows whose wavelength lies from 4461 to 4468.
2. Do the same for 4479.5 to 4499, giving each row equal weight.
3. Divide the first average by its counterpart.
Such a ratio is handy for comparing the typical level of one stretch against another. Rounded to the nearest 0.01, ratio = 0.95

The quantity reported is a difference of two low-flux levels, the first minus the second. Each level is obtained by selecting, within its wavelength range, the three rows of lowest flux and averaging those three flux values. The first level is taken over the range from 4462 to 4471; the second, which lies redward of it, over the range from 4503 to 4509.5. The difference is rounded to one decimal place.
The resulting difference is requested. -2.0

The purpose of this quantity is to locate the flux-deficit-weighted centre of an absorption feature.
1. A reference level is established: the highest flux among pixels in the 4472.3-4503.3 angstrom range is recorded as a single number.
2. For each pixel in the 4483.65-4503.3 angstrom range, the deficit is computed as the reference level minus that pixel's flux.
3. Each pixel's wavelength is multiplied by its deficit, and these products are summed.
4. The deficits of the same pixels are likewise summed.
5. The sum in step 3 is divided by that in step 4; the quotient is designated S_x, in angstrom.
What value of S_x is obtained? 4494.2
